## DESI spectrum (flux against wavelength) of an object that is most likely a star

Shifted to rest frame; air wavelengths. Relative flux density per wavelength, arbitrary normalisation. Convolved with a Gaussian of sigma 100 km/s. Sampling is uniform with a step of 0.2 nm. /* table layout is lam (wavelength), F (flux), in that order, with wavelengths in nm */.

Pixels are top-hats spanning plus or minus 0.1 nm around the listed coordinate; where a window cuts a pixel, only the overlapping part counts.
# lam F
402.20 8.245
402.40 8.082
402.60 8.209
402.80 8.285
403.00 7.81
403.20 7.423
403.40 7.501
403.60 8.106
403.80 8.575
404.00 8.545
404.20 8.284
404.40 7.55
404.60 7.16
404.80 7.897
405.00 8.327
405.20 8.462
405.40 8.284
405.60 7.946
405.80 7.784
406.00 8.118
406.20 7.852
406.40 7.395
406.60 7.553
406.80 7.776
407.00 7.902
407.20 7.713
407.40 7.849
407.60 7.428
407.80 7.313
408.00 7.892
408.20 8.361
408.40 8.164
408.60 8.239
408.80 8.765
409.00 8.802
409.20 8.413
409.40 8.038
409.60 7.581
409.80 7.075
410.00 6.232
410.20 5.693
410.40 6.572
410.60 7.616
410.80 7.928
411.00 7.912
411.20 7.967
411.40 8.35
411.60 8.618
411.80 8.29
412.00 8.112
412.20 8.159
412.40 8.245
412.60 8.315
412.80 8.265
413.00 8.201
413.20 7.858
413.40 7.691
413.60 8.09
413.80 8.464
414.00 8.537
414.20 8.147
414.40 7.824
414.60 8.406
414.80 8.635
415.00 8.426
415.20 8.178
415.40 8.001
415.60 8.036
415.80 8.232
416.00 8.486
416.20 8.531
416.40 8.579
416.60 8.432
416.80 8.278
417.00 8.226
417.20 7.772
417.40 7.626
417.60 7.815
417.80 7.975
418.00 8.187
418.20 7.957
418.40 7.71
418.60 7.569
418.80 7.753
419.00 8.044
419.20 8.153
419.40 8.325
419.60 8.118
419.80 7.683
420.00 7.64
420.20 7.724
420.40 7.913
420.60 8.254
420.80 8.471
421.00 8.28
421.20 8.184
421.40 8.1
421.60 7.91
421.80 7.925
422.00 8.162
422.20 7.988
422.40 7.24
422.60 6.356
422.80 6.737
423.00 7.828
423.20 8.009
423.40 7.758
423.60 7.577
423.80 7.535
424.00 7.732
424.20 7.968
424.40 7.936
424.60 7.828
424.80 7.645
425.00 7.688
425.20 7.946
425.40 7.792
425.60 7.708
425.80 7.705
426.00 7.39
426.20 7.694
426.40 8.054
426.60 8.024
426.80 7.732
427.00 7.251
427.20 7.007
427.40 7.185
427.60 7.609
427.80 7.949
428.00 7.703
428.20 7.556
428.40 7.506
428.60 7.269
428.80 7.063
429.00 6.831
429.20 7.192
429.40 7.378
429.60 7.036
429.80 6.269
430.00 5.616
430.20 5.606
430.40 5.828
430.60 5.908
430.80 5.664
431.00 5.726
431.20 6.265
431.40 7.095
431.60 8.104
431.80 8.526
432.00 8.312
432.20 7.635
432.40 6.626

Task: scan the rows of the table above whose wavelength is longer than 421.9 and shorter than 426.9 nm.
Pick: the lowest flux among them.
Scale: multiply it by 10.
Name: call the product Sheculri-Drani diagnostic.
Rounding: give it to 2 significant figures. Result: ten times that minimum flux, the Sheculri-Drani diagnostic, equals 64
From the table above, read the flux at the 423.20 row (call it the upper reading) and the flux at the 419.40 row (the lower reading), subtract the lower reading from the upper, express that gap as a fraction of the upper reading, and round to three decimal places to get -0.039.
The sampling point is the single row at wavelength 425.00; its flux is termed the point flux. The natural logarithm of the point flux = 2.04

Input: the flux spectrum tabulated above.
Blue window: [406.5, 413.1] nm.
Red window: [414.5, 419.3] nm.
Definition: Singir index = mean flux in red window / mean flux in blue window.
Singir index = 1.03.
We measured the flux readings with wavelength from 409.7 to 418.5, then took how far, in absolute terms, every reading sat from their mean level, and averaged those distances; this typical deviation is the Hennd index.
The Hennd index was 0.39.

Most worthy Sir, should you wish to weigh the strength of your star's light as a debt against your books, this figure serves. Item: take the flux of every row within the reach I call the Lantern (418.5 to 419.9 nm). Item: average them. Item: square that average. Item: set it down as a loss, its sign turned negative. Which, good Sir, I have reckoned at -63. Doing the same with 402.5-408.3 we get -63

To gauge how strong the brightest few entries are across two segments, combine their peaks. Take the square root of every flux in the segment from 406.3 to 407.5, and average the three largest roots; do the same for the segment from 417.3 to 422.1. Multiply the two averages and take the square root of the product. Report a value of 2.85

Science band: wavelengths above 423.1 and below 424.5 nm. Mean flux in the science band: 7.79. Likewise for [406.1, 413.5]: 7.84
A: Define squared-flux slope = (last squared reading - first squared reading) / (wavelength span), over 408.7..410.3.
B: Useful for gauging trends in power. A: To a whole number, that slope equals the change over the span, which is -32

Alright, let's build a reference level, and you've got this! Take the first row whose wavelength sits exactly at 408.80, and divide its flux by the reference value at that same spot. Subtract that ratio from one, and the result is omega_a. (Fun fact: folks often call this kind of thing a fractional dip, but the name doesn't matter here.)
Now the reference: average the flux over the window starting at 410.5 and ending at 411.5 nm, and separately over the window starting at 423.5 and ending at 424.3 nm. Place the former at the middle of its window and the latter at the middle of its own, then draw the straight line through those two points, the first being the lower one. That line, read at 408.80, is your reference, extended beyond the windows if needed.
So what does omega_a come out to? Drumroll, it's -0.10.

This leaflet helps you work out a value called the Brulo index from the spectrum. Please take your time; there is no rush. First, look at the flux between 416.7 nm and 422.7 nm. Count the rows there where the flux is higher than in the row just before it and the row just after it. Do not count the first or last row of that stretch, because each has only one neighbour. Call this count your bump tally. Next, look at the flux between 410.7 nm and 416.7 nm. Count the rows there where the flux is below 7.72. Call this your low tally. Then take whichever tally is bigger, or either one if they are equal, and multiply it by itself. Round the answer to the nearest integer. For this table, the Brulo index 16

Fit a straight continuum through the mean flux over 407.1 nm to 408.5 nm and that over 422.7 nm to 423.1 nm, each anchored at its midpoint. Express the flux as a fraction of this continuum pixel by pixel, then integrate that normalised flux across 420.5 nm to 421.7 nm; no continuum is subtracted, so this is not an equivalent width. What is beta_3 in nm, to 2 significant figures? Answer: 1.3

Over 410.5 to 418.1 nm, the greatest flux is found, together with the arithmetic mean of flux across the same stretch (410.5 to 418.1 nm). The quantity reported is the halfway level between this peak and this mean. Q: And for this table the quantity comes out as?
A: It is 8.40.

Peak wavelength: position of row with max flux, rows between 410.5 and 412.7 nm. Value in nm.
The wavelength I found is 411.60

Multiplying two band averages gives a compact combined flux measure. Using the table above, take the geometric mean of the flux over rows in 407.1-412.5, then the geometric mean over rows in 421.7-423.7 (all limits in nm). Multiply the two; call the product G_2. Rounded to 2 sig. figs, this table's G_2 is 59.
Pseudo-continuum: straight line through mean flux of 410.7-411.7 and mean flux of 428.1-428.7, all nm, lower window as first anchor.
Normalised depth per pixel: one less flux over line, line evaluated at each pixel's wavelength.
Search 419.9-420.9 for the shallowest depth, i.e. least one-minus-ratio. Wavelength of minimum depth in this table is 420.80 nm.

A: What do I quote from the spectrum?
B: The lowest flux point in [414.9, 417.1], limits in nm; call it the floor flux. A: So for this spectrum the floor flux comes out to 8.001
